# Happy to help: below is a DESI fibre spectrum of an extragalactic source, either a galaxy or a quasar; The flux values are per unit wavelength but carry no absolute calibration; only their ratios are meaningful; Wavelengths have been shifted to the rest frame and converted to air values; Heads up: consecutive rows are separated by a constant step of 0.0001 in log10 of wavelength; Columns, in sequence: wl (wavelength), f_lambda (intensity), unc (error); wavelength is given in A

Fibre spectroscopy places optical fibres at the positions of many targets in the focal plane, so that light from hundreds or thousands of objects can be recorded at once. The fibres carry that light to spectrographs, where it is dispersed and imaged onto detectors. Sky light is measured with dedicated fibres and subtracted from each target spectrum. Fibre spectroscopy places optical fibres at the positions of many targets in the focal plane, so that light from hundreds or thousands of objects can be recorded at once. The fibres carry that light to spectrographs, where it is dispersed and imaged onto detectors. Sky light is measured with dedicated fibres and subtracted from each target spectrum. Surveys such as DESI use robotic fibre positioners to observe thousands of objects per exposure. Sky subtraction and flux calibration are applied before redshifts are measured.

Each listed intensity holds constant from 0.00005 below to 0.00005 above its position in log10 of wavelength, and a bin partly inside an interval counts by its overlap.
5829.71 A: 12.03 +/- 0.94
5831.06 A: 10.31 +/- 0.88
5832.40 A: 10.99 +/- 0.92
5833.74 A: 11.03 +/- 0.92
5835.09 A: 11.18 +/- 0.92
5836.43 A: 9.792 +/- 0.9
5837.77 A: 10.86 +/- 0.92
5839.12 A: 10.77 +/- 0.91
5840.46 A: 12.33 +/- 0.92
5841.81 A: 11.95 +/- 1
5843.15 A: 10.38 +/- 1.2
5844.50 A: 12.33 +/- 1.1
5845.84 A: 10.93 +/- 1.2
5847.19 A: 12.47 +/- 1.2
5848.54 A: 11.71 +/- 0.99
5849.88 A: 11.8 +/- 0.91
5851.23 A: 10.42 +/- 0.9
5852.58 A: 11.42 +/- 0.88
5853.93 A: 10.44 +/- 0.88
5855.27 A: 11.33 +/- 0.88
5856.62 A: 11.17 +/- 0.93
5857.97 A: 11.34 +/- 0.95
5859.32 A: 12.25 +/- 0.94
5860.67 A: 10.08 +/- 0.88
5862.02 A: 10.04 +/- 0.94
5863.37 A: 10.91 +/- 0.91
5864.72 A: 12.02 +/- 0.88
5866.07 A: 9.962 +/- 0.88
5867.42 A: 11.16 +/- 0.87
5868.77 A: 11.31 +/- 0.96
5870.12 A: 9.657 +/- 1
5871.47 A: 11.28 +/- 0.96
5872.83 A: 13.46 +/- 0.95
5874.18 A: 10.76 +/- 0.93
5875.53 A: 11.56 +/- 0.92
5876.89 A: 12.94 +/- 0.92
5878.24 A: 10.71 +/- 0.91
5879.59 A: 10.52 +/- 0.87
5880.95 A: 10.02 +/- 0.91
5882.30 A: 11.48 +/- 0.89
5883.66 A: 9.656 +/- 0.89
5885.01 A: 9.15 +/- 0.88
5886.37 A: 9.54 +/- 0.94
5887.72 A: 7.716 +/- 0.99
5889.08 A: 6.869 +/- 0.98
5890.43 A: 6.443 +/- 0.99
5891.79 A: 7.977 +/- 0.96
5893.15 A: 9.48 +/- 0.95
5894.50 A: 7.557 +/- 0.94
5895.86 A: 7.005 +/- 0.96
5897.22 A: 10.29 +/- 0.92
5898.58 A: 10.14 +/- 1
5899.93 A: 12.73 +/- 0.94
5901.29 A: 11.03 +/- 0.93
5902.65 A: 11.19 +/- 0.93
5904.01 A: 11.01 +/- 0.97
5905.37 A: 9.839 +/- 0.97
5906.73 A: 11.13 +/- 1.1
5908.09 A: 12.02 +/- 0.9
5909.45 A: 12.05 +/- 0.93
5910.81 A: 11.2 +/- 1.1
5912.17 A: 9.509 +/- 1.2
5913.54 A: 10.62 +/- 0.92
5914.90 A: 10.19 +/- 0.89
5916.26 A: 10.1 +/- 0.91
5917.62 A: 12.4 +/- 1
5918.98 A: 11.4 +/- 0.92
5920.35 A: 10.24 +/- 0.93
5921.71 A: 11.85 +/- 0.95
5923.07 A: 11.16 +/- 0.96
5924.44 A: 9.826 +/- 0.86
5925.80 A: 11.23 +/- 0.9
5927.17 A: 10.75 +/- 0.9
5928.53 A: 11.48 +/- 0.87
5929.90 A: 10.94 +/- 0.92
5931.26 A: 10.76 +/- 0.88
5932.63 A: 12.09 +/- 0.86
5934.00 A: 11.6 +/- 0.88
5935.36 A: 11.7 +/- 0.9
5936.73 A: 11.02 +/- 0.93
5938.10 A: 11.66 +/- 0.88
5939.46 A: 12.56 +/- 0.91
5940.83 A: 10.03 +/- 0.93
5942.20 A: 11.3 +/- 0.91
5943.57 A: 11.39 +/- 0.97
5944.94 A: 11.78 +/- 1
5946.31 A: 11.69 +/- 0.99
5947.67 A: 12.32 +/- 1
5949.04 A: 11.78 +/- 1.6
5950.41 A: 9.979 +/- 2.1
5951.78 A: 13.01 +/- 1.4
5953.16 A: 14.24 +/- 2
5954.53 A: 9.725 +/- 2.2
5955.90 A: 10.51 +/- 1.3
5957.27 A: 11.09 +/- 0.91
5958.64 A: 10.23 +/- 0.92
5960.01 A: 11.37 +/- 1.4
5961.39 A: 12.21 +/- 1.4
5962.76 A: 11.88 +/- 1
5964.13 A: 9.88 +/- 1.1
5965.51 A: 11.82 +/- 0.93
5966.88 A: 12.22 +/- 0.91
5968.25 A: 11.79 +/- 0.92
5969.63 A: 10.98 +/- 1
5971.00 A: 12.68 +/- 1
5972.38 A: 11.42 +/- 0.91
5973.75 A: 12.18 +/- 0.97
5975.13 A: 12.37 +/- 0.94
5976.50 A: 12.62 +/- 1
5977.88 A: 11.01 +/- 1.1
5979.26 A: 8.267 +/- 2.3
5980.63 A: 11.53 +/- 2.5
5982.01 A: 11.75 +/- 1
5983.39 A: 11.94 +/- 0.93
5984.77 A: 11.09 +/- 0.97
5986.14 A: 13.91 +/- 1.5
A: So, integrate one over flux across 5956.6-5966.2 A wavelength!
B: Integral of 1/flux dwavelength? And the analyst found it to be 0.86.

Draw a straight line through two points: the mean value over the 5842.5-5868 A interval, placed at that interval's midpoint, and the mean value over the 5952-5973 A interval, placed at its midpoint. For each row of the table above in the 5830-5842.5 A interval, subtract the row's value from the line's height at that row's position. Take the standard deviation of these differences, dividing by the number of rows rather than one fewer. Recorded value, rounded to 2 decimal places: 0.72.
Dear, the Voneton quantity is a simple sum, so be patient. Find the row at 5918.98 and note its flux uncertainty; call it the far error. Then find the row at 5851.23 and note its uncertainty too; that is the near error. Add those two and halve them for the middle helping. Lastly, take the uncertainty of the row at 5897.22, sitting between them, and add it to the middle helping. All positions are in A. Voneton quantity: 1.83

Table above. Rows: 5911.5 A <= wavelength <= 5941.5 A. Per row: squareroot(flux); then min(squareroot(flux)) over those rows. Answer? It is 3.08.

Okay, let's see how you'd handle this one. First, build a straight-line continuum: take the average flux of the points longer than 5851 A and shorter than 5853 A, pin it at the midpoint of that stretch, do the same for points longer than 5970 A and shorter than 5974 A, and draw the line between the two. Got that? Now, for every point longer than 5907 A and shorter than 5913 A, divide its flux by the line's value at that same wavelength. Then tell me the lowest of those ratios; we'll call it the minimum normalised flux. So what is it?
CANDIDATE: 0.83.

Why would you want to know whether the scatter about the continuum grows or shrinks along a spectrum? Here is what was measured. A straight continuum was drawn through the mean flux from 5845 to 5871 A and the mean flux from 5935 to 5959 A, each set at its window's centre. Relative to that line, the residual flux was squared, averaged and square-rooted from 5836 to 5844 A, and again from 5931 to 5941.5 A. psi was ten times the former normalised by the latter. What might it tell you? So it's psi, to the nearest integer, 12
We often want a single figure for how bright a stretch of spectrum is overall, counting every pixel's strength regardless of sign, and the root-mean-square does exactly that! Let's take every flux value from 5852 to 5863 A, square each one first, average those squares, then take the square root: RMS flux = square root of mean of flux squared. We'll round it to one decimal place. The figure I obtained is 11.0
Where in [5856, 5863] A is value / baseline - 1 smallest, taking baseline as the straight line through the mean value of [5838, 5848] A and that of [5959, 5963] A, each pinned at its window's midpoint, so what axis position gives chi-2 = 5862.02 A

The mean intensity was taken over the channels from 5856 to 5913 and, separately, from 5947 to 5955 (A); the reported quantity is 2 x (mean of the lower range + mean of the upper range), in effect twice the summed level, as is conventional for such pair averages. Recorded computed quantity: 44.5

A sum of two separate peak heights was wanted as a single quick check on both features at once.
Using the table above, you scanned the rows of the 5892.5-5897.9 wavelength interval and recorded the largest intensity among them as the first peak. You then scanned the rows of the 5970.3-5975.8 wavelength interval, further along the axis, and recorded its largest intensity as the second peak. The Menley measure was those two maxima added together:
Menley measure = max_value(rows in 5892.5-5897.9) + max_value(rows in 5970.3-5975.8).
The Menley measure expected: 23.0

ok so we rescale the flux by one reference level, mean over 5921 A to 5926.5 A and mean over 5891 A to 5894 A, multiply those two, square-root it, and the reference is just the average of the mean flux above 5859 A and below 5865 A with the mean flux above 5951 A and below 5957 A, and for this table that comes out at 0.86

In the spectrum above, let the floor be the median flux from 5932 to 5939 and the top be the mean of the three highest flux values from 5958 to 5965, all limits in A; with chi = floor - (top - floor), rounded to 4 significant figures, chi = 11.50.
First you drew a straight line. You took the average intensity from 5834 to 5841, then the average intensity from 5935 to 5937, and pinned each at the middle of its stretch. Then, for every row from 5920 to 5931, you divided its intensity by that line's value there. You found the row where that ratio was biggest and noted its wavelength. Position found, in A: 5921.71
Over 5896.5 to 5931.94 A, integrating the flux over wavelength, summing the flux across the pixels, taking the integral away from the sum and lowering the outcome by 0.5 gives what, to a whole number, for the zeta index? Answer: -104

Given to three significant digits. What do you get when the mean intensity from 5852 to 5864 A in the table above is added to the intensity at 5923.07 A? 22.2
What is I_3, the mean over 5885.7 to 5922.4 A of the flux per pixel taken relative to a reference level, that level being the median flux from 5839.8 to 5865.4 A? 0.89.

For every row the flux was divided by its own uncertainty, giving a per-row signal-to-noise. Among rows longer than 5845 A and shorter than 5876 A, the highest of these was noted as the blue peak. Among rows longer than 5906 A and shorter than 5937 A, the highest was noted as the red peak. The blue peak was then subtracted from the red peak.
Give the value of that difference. -0.11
